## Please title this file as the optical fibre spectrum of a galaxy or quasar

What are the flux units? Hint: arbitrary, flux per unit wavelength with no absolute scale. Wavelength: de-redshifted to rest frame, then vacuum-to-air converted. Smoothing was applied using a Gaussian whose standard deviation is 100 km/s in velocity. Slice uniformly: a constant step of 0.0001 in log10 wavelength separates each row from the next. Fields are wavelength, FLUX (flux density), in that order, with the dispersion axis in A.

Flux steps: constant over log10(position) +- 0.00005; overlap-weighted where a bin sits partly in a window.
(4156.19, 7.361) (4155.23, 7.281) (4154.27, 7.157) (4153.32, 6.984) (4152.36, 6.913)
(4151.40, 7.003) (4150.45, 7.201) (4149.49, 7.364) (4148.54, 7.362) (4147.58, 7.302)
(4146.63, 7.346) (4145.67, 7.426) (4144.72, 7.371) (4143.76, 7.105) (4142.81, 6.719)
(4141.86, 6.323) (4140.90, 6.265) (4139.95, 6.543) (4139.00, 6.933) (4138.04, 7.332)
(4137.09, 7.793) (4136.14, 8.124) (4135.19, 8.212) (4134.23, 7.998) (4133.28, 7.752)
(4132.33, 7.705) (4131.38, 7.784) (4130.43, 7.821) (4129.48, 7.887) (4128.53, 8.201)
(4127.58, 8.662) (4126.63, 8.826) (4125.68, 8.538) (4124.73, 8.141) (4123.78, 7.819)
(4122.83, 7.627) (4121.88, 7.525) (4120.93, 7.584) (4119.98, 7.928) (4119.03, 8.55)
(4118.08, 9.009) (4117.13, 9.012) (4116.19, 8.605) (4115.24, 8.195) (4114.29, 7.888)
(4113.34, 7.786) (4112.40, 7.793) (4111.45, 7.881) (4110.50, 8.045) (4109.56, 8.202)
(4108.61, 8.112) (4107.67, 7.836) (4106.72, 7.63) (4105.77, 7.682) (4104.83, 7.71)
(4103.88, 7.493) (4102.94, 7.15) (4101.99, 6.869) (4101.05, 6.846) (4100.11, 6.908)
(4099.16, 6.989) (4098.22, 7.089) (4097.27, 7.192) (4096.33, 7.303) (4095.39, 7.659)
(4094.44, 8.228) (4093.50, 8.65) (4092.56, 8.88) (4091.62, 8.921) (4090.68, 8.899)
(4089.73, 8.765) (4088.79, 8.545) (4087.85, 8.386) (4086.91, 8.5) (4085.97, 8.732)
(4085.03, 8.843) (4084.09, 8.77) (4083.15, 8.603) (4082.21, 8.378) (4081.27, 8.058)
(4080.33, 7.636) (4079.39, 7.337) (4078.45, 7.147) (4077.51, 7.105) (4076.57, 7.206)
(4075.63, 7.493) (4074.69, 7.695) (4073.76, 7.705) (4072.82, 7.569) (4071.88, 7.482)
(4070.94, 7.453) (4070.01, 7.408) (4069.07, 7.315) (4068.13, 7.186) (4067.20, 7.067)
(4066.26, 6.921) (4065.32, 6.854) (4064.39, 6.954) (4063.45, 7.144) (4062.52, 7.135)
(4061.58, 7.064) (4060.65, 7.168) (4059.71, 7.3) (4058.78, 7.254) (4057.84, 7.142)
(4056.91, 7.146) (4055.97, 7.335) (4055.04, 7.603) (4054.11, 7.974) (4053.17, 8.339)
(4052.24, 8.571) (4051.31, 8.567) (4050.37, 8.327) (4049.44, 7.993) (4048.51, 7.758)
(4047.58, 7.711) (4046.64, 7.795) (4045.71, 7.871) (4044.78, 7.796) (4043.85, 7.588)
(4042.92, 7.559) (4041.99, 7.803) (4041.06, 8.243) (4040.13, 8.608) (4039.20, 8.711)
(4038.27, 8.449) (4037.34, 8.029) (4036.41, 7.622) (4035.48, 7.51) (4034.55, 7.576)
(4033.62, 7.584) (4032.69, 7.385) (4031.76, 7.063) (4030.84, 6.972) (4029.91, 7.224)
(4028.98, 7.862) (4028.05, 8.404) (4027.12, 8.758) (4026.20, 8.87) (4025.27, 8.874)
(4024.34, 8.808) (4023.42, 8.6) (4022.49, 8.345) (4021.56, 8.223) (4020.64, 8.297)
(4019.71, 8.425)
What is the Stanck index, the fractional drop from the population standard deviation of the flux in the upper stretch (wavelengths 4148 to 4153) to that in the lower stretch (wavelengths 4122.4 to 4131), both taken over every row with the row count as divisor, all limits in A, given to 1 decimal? -1.2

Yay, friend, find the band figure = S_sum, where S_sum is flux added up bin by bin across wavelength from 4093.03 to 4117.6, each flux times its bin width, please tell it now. 190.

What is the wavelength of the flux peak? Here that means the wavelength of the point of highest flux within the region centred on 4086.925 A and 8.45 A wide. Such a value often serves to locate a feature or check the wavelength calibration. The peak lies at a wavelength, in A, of 4090.68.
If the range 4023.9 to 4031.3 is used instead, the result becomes 4025.27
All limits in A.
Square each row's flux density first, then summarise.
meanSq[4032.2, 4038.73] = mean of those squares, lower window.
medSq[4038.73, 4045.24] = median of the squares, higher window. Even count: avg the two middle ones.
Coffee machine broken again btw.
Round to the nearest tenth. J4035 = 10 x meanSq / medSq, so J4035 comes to 9.8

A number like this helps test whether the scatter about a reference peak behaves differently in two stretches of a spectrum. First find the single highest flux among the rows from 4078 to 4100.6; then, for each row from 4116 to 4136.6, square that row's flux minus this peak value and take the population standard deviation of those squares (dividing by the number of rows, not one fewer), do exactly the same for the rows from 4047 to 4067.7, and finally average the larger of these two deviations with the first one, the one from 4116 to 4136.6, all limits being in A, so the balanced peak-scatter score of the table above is 0.98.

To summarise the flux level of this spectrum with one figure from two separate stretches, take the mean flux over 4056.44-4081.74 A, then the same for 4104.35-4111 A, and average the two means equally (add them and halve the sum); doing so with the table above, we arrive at 7.59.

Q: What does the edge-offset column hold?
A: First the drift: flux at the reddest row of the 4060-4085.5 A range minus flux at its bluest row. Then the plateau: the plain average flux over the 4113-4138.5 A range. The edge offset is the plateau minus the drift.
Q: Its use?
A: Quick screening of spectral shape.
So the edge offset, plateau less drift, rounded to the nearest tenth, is 6.4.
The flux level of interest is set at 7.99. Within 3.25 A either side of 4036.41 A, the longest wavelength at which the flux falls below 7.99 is 4036.41 A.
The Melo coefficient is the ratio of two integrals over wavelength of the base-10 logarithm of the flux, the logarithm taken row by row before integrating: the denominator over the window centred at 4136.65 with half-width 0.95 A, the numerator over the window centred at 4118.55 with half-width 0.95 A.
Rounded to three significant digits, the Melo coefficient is 1.04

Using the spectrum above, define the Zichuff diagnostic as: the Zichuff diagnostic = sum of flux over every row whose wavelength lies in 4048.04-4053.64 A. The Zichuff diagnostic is 50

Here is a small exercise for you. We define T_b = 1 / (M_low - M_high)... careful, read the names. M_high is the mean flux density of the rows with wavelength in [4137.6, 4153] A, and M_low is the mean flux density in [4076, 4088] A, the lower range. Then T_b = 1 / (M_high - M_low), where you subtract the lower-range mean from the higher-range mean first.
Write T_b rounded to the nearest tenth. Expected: -1.0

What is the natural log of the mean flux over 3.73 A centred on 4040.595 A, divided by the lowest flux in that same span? 0.067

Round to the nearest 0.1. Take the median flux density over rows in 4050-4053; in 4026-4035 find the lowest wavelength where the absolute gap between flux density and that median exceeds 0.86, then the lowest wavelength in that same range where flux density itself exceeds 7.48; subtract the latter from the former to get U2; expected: 3.7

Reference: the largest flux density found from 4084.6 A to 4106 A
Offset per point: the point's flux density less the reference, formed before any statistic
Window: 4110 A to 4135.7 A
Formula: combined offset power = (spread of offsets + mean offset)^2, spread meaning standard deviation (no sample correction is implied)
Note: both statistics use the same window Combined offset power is 0.15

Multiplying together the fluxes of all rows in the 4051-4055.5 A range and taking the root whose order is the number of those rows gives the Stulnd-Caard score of 8.2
